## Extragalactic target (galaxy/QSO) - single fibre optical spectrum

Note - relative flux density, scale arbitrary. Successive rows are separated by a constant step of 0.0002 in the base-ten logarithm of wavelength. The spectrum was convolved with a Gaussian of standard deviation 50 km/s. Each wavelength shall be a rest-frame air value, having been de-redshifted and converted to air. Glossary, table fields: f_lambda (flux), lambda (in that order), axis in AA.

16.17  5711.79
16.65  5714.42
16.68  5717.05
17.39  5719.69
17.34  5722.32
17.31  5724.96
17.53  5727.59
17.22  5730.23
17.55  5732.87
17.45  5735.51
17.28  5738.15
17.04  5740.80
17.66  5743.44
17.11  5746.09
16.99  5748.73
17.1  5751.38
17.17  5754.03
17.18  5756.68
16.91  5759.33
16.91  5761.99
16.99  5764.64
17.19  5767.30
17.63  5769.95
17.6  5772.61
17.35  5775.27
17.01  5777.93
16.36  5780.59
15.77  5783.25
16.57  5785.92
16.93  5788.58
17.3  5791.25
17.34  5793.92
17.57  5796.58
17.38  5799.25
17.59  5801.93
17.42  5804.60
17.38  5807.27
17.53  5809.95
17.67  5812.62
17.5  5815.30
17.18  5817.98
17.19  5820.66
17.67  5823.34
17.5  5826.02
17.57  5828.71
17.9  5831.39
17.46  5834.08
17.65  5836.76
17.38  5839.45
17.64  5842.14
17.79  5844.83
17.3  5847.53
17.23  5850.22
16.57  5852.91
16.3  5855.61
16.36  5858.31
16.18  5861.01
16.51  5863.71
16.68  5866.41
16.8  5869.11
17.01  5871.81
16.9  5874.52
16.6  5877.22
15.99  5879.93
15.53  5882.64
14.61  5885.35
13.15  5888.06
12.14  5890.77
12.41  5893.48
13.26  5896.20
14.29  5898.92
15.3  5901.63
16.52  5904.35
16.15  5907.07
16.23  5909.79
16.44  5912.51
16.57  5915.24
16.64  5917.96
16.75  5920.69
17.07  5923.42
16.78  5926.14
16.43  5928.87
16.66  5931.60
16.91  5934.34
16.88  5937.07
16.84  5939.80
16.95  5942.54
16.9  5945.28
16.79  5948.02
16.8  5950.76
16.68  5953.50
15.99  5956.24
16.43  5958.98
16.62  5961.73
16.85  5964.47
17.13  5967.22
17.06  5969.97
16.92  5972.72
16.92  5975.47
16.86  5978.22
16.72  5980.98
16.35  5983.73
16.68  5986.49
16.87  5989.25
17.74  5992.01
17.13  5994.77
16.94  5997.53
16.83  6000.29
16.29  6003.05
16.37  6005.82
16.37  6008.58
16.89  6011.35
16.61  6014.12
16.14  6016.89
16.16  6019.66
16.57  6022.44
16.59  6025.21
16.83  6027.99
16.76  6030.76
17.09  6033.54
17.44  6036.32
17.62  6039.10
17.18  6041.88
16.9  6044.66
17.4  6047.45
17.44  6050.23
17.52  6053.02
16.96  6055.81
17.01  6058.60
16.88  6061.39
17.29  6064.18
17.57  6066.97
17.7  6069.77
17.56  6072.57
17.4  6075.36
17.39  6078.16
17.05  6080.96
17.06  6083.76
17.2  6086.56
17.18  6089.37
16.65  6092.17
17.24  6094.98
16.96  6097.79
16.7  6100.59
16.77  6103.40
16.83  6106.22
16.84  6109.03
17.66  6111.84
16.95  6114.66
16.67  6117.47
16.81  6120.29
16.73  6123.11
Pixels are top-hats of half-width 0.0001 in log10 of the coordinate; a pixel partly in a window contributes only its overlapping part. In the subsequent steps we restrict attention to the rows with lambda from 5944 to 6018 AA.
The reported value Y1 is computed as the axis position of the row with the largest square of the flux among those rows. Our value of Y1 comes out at 5992.01 AA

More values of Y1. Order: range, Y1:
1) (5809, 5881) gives 5831.39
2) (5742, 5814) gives 5812.62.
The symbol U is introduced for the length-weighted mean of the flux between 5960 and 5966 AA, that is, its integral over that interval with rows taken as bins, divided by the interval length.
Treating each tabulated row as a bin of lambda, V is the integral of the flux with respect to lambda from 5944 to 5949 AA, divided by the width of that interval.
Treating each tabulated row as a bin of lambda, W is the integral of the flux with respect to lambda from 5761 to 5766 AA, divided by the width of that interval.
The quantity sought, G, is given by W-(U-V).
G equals 17.1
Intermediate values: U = 16.7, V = 16.8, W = 17.0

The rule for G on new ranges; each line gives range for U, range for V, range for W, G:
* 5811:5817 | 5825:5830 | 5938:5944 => 16.8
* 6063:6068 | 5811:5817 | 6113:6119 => 17.0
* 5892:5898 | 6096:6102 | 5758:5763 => 20.9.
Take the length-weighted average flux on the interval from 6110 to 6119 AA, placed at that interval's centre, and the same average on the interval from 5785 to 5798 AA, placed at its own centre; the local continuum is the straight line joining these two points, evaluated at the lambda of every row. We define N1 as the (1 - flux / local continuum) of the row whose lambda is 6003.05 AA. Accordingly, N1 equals 0.048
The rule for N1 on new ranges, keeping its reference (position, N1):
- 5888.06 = 0.233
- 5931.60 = 0.028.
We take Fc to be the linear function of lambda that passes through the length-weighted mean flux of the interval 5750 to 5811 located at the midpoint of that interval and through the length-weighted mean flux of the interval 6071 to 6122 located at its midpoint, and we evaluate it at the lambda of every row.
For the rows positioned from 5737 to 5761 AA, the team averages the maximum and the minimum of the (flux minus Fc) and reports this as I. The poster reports 0.14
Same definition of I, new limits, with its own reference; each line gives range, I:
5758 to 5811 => -0.44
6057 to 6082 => 0.23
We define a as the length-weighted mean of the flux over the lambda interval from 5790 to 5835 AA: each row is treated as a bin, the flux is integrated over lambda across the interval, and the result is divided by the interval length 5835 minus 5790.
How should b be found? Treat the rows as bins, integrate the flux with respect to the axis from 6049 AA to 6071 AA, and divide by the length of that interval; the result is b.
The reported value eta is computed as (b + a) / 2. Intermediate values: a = 17.5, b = 17.3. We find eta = 17.4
